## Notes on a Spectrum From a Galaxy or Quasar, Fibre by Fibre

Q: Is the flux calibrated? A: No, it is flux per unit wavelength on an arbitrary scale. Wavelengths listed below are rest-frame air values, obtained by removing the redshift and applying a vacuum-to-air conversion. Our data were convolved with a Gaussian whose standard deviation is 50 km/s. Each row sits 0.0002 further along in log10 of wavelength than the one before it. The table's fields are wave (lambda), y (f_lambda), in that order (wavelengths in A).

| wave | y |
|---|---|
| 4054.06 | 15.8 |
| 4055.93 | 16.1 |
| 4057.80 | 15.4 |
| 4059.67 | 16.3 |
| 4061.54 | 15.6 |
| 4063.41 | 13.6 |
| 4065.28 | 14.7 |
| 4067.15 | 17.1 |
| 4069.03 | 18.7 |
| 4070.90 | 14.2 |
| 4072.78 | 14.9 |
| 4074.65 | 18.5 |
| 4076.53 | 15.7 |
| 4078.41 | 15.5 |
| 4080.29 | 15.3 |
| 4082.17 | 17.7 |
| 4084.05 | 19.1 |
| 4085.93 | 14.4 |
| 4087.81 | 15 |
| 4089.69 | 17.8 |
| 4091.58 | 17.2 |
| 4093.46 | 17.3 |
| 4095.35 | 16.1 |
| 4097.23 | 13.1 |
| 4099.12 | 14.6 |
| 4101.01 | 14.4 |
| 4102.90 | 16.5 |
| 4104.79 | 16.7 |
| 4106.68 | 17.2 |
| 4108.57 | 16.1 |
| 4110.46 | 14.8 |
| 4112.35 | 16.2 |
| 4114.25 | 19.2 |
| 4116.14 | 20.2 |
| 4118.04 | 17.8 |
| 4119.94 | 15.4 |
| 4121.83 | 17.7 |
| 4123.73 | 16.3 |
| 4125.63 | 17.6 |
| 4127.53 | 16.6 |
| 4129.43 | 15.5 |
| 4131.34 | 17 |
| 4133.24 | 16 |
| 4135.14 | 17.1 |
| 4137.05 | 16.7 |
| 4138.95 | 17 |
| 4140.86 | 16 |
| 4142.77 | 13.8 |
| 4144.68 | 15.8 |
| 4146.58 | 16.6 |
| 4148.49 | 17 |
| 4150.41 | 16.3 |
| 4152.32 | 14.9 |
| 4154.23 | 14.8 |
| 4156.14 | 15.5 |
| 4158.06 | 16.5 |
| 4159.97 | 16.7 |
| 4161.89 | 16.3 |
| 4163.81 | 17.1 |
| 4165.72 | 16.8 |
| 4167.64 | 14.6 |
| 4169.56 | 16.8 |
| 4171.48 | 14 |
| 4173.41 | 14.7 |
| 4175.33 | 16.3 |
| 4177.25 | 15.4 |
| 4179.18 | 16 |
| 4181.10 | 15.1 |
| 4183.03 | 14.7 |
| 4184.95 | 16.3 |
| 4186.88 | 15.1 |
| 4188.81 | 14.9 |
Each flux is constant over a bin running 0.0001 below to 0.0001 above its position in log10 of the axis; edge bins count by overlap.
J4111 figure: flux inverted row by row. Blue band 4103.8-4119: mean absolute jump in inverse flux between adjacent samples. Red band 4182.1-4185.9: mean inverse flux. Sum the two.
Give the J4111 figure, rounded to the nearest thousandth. 0.070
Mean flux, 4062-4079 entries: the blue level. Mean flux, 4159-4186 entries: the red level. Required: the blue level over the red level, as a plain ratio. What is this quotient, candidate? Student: 1.01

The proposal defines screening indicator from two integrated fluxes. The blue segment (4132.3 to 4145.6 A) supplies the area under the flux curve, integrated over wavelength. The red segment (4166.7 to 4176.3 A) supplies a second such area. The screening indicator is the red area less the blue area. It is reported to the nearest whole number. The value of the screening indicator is -67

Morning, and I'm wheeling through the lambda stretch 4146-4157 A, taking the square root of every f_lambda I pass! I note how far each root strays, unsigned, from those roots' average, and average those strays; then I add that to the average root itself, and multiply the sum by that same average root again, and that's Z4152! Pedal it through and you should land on 16.2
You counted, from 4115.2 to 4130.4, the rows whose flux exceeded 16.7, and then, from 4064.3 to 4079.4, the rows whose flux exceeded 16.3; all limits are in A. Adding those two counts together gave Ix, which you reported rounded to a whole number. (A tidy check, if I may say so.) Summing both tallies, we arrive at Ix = 7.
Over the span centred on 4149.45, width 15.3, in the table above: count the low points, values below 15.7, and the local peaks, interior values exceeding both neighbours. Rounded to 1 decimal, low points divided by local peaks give 4.0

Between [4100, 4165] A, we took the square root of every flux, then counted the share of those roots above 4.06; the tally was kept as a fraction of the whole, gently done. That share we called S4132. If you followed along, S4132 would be 0.53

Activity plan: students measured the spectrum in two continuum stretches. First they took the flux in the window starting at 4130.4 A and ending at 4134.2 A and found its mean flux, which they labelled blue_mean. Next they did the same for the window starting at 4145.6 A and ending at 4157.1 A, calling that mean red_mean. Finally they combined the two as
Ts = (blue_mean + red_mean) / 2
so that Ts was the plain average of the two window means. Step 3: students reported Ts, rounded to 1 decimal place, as 16.2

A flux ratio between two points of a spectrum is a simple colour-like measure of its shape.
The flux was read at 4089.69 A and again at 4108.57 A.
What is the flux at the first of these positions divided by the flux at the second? 1.11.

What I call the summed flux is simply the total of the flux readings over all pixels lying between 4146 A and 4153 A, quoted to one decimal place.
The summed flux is 64.8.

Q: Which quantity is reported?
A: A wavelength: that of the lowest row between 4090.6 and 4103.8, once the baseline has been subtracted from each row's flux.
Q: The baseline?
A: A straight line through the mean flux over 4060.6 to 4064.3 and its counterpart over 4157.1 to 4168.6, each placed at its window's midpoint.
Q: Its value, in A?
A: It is 4097.23 A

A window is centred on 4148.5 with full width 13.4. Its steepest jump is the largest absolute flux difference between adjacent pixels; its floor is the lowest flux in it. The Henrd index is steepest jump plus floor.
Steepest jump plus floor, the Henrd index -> 15.8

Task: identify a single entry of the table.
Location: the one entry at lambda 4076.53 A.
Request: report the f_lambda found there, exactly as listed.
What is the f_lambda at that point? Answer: 15.7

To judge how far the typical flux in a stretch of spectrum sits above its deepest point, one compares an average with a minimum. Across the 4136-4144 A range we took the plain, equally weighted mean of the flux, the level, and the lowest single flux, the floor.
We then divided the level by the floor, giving 1.15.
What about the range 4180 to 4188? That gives 1.04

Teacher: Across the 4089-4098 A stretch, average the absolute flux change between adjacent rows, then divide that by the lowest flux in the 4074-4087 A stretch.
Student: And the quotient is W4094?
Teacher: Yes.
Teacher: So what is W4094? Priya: 0.085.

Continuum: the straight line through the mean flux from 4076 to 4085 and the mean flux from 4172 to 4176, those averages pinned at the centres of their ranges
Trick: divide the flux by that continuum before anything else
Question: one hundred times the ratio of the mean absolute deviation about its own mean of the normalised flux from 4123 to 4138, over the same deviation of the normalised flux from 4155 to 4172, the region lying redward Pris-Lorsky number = 58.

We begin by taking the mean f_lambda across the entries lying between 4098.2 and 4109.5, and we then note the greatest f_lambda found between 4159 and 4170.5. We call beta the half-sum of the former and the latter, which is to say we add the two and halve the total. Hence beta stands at 16.5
